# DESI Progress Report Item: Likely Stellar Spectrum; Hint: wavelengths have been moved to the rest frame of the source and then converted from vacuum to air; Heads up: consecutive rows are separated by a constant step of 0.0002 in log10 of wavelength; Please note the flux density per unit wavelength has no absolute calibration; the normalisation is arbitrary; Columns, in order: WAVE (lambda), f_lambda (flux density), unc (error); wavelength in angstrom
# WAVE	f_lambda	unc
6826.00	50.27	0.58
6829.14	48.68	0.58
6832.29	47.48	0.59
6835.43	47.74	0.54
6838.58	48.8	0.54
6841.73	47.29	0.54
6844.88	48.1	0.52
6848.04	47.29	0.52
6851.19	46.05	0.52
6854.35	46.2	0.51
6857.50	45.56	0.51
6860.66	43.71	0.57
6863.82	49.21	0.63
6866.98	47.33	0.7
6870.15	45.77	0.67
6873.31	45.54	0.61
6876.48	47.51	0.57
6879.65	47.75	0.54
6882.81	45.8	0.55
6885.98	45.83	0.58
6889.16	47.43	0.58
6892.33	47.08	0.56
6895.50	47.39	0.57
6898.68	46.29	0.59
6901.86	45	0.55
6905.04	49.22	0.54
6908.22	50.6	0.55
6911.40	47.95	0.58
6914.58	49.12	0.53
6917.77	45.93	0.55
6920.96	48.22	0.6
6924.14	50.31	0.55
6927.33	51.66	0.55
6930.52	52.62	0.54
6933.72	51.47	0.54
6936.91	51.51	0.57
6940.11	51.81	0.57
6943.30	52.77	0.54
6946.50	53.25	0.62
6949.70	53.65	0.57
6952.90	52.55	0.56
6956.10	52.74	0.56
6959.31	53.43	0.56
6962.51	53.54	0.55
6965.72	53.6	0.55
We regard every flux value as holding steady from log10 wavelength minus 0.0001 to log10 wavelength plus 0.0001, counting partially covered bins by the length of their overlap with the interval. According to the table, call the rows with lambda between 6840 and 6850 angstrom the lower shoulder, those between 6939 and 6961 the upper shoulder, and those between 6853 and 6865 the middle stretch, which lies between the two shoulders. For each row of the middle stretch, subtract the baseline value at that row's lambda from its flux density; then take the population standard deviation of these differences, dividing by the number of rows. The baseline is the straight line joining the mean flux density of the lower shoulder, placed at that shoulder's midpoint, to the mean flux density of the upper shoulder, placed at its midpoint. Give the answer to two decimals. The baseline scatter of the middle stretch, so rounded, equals 1.91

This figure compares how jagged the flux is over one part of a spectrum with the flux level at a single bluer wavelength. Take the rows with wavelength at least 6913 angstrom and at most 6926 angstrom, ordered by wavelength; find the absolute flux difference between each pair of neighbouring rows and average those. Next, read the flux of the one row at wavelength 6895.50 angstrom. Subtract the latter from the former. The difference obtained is -44.9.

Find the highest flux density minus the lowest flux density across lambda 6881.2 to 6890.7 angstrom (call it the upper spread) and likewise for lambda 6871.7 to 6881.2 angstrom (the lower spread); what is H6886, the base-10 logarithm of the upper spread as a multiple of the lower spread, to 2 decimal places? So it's -0.13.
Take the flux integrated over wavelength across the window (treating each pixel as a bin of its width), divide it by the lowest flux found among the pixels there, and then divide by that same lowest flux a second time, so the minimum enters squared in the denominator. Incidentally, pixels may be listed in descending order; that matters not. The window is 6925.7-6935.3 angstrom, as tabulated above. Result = 0.188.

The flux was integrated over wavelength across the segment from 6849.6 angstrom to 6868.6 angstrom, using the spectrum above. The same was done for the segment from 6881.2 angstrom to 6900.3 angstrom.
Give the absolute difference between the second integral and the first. 10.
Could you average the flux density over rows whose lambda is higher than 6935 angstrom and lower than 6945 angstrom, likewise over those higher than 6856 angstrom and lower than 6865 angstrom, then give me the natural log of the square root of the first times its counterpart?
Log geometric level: 3.89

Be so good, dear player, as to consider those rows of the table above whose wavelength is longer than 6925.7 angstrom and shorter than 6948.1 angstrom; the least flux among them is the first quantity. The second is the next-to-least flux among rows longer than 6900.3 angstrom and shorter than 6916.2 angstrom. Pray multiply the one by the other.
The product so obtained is 2468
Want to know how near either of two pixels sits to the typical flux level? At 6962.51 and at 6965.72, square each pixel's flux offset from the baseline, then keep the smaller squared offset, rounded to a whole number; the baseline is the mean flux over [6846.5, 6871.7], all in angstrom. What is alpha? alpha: 51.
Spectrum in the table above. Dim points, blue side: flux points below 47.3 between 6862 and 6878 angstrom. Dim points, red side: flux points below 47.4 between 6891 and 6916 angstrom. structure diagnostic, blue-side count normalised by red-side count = 0.5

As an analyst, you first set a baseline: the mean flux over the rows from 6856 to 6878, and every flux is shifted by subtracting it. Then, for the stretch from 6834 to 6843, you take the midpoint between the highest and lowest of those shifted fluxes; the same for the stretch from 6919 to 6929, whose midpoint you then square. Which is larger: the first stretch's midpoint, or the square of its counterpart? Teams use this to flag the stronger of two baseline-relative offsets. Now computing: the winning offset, 13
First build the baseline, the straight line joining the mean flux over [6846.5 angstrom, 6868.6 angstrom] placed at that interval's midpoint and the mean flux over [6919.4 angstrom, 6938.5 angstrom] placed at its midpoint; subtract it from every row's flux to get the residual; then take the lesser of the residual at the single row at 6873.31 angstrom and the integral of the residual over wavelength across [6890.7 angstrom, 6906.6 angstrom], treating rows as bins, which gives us -33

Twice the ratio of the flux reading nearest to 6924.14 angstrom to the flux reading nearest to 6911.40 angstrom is 2.10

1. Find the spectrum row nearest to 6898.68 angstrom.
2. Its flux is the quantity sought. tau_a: 46.29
